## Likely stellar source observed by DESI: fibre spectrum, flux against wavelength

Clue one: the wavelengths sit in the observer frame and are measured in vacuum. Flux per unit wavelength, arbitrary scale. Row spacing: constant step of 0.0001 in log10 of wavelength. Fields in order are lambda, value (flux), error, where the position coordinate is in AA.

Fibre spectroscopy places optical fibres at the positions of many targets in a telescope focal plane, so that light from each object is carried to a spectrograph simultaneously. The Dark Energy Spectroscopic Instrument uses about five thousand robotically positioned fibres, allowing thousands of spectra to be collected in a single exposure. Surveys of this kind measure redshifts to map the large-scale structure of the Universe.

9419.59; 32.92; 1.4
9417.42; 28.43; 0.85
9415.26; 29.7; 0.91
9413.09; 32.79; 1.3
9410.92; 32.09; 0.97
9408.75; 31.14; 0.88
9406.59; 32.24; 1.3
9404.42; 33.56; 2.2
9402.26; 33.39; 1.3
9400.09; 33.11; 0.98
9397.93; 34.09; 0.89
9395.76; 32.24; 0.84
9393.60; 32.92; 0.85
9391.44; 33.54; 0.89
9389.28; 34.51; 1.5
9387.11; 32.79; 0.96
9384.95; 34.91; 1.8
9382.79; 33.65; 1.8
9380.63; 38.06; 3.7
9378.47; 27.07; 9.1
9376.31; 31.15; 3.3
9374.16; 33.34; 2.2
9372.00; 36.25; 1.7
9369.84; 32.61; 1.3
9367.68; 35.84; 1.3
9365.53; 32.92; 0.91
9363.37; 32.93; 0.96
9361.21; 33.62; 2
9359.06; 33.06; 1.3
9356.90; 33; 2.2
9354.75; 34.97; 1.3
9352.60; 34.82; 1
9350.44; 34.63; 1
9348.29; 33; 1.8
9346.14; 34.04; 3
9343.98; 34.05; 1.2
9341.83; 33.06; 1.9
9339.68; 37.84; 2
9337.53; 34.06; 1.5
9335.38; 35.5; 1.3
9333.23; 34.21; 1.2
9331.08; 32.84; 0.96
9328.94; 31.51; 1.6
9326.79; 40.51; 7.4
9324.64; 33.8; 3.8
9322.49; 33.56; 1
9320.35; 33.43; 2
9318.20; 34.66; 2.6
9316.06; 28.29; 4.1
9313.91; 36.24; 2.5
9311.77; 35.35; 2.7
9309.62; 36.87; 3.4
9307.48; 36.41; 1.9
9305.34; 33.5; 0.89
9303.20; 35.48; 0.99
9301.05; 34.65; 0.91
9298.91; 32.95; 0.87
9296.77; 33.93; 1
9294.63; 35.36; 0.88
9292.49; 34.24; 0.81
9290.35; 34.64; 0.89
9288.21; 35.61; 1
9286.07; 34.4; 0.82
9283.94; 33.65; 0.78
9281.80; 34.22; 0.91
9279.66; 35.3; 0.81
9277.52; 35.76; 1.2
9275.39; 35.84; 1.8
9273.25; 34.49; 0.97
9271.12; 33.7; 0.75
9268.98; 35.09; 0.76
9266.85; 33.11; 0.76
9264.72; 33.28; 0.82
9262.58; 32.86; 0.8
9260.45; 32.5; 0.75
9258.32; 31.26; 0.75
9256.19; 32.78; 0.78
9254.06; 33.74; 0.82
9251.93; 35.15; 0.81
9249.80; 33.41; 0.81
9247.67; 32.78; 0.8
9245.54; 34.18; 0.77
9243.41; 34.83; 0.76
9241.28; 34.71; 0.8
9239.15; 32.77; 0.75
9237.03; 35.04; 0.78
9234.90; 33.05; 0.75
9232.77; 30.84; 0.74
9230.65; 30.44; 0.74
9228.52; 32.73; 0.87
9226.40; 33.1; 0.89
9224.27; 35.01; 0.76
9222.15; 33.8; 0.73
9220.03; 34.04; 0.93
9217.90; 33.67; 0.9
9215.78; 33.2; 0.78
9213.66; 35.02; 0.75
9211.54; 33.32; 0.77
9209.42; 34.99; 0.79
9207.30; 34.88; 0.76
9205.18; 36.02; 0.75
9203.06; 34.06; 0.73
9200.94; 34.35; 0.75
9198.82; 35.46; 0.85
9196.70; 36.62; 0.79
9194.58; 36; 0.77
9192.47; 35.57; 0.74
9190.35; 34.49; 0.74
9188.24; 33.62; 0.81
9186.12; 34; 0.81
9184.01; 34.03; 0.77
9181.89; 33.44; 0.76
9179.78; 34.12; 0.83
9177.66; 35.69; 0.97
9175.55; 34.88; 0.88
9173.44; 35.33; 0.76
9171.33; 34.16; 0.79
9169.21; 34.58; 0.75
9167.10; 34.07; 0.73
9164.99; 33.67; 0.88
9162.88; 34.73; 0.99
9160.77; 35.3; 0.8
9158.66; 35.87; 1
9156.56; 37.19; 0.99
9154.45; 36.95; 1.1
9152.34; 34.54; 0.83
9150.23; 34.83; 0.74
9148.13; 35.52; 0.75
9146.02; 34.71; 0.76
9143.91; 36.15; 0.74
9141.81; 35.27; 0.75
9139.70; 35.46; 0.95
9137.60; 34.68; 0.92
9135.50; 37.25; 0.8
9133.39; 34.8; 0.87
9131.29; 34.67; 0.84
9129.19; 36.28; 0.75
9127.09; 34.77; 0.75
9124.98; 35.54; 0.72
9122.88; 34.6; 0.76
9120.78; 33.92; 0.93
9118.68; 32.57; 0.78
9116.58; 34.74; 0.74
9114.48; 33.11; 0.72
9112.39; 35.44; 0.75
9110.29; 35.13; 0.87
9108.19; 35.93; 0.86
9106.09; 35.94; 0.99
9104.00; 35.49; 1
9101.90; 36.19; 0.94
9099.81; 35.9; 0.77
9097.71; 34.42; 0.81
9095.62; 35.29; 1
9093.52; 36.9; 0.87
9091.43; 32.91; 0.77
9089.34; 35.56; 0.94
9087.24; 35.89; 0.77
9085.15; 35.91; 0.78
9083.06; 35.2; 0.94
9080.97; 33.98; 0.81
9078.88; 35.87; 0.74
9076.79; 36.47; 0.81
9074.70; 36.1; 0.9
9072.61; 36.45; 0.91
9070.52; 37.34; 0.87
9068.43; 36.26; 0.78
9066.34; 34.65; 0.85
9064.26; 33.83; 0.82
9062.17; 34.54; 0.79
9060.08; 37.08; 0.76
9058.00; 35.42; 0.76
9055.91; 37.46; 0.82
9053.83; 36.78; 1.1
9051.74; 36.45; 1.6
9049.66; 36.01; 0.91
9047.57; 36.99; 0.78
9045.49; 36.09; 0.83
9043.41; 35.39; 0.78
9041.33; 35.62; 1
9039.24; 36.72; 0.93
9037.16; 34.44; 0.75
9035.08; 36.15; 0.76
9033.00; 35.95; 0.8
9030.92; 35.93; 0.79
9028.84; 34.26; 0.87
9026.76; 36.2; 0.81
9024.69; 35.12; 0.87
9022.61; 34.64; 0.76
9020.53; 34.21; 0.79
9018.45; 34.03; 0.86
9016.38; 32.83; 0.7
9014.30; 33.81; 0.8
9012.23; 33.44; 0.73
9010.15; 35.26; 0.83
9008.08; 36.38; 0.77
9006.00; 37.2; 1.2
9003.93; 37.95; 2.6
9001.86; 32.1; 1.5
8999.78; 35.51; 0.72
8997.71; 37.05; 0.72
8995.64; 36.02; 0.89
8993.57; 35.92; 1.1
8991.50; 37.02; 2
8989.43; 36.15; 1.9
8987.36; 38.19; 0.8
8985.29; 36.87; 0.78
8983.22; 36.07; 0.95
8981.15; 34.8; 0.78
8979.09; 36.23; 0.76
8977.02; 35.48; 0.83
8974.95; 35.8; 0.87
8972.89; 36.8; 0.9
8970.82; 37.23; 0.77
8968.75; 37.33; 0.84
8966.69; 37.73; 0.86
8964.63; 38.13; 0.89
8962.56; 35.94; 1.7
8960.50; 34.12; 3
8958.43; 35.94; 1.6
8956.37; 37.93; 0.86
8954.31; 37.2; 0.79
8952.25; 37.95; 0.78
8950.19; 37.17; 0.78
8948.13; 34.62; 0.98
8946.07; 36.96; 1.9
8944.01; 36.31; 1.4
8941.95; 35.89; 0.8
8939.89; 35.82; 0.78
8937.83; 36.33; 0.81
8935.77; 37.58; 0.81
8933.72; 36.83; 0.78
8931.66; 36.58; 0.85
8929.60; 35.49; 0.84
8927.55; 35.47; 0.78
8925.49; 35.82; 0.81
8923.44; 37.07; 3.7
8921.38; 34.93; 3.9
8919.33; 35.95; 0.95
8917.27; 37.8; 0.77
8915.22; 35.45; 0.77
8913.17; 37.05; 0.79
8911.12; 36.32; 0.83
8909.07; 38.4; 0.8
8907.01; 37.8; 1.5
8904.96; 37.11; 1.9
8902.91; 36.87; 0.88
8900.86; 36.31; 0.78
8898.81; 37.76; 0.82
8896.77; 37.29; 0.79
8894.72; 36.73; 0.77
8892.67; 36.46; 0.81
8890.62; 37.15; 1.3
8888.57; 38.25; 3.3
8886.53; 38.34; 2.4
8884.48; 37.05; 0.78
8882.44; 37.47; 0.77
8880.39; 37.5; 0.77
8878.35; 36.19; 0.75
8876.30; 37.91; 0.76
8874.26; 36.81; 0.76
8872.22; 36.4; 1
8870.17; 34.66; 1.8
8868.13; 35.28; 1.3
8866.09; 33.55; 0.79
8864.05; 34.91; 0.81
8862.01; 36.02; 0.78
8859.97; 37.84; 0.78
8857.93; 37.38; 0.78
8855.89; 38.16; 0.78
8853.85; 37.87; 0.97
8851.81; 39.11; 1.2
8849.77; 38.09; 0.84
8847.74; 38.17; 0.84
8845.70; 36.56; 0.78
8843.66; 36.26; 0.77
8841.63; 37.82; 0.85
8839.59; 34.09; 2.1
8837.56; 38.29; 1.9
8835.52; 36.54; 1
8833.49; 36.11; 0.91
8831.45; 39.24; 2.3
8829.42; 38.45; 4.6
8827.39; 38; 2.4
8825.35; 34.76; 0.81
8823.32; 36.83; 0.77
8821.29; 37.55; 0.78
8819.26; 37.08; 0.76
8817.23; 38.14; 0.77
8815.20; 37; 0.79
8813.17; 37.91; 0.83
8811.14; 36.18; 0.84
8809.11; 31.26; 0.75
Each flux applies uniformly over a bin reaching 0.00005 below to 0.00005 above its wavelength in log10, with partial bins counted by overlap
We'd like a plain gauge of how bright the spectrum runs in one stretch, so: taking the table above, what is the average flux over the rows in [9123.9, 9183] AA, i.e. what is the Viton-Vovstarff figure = 35.2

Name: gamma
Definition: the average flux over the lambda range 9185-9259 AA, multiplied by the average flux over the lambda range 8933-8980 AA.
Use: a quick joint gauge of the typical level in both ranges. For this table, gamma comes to 1243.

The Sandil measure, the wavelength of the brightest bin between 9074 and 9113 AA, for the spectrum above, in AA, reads 9093.52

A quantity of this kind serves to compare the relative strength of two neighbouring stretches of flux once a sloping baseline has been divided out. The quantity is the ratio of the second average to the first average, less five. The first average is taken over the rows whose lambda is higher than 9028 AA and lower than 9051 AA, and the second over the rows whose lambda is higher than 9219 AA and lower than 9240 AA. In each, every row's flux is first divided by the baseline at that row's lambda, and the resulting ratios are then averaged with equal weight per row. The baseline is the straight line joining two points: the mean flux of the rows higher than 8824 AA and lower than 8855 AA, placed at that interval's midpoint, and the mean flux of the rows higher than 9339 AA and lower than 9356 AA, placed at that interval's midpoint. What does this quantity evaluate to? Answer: -4.05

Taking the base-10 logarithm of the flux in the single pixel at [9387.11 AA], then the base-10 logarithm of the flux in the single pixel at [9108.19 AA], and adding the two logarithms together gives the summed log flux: 3.07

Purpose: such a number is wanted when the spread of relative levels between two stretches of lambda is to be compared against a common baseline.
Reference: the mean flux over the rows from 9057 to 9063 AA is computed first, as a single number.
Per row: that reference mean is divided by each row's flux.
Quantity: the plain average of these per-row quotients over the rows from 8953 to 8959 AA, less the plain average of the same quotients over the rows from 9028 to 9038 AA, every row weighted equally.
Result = -0.05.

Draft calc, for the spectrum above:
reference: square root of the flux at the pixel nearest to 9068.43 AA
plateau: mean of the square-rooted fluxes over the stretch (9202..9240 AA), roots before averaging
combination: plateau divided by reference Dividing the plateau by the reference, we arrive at 0.96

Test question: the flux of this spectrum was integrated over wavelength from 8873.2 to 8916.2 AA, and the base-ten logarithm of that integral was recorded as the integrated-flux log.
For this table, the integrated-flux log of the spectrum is 3.20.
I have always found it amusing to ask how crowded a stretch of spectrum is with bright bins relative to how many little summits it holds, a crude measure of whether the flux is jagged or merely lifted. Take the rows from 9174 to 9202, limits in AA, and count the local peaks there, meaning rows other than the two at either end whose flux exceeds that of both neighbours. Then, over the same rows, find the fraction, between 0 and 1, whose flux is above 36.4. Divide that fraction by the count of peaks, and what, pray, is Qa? 0.026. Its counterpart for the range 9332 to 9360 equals 0.019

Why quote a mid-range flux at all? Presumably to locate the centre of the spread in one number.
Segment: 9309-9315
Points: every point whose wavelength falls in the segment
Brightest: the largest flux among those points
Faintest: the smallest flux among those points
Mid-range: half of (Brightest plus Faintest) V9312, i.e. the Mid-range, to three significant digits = 36.1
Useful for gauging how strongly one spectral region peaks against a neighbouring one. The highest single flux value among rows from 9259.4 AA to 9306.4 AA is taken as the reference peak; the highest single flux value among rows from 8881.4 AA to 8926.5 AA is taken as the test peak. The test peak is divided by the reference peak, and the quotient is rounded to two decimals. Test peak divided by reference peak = 1.07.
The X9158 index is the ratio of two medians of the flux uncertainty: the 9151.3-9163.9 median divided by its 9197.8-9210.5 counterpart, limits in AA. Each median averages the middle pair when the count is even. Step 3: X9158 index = 1.3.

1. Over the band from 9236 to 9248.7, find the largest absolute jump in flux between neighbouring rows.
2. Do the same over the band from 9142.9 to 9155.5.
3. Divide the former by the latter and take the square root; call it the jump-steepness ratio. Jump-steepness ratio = 1.0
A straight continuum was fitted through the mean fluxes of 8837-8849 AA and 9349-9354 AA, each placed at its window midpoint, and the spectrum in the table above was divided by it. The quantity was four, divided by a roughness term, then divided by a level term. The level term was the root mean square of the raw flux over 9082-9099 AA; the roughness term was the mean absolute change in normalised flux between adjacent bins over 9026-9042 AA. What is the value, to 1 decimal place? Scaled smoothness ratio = 3.2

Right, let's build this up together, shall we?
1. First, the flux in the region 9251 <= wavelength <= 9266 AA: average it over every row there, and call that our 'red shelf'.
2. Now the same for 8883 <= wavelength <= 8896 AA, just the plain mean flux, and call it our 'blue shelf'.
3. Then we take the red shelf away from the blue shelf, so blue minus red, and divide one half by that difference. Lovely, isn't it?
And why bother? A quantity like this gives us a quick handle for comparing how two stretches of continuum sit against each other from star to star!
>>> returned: 0.12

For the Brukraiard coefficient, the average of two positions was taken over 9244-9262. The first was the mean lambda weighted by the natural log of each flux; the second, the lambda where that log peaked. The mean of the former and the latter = 9252.4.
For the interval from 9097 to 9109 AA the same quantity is 9102.4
